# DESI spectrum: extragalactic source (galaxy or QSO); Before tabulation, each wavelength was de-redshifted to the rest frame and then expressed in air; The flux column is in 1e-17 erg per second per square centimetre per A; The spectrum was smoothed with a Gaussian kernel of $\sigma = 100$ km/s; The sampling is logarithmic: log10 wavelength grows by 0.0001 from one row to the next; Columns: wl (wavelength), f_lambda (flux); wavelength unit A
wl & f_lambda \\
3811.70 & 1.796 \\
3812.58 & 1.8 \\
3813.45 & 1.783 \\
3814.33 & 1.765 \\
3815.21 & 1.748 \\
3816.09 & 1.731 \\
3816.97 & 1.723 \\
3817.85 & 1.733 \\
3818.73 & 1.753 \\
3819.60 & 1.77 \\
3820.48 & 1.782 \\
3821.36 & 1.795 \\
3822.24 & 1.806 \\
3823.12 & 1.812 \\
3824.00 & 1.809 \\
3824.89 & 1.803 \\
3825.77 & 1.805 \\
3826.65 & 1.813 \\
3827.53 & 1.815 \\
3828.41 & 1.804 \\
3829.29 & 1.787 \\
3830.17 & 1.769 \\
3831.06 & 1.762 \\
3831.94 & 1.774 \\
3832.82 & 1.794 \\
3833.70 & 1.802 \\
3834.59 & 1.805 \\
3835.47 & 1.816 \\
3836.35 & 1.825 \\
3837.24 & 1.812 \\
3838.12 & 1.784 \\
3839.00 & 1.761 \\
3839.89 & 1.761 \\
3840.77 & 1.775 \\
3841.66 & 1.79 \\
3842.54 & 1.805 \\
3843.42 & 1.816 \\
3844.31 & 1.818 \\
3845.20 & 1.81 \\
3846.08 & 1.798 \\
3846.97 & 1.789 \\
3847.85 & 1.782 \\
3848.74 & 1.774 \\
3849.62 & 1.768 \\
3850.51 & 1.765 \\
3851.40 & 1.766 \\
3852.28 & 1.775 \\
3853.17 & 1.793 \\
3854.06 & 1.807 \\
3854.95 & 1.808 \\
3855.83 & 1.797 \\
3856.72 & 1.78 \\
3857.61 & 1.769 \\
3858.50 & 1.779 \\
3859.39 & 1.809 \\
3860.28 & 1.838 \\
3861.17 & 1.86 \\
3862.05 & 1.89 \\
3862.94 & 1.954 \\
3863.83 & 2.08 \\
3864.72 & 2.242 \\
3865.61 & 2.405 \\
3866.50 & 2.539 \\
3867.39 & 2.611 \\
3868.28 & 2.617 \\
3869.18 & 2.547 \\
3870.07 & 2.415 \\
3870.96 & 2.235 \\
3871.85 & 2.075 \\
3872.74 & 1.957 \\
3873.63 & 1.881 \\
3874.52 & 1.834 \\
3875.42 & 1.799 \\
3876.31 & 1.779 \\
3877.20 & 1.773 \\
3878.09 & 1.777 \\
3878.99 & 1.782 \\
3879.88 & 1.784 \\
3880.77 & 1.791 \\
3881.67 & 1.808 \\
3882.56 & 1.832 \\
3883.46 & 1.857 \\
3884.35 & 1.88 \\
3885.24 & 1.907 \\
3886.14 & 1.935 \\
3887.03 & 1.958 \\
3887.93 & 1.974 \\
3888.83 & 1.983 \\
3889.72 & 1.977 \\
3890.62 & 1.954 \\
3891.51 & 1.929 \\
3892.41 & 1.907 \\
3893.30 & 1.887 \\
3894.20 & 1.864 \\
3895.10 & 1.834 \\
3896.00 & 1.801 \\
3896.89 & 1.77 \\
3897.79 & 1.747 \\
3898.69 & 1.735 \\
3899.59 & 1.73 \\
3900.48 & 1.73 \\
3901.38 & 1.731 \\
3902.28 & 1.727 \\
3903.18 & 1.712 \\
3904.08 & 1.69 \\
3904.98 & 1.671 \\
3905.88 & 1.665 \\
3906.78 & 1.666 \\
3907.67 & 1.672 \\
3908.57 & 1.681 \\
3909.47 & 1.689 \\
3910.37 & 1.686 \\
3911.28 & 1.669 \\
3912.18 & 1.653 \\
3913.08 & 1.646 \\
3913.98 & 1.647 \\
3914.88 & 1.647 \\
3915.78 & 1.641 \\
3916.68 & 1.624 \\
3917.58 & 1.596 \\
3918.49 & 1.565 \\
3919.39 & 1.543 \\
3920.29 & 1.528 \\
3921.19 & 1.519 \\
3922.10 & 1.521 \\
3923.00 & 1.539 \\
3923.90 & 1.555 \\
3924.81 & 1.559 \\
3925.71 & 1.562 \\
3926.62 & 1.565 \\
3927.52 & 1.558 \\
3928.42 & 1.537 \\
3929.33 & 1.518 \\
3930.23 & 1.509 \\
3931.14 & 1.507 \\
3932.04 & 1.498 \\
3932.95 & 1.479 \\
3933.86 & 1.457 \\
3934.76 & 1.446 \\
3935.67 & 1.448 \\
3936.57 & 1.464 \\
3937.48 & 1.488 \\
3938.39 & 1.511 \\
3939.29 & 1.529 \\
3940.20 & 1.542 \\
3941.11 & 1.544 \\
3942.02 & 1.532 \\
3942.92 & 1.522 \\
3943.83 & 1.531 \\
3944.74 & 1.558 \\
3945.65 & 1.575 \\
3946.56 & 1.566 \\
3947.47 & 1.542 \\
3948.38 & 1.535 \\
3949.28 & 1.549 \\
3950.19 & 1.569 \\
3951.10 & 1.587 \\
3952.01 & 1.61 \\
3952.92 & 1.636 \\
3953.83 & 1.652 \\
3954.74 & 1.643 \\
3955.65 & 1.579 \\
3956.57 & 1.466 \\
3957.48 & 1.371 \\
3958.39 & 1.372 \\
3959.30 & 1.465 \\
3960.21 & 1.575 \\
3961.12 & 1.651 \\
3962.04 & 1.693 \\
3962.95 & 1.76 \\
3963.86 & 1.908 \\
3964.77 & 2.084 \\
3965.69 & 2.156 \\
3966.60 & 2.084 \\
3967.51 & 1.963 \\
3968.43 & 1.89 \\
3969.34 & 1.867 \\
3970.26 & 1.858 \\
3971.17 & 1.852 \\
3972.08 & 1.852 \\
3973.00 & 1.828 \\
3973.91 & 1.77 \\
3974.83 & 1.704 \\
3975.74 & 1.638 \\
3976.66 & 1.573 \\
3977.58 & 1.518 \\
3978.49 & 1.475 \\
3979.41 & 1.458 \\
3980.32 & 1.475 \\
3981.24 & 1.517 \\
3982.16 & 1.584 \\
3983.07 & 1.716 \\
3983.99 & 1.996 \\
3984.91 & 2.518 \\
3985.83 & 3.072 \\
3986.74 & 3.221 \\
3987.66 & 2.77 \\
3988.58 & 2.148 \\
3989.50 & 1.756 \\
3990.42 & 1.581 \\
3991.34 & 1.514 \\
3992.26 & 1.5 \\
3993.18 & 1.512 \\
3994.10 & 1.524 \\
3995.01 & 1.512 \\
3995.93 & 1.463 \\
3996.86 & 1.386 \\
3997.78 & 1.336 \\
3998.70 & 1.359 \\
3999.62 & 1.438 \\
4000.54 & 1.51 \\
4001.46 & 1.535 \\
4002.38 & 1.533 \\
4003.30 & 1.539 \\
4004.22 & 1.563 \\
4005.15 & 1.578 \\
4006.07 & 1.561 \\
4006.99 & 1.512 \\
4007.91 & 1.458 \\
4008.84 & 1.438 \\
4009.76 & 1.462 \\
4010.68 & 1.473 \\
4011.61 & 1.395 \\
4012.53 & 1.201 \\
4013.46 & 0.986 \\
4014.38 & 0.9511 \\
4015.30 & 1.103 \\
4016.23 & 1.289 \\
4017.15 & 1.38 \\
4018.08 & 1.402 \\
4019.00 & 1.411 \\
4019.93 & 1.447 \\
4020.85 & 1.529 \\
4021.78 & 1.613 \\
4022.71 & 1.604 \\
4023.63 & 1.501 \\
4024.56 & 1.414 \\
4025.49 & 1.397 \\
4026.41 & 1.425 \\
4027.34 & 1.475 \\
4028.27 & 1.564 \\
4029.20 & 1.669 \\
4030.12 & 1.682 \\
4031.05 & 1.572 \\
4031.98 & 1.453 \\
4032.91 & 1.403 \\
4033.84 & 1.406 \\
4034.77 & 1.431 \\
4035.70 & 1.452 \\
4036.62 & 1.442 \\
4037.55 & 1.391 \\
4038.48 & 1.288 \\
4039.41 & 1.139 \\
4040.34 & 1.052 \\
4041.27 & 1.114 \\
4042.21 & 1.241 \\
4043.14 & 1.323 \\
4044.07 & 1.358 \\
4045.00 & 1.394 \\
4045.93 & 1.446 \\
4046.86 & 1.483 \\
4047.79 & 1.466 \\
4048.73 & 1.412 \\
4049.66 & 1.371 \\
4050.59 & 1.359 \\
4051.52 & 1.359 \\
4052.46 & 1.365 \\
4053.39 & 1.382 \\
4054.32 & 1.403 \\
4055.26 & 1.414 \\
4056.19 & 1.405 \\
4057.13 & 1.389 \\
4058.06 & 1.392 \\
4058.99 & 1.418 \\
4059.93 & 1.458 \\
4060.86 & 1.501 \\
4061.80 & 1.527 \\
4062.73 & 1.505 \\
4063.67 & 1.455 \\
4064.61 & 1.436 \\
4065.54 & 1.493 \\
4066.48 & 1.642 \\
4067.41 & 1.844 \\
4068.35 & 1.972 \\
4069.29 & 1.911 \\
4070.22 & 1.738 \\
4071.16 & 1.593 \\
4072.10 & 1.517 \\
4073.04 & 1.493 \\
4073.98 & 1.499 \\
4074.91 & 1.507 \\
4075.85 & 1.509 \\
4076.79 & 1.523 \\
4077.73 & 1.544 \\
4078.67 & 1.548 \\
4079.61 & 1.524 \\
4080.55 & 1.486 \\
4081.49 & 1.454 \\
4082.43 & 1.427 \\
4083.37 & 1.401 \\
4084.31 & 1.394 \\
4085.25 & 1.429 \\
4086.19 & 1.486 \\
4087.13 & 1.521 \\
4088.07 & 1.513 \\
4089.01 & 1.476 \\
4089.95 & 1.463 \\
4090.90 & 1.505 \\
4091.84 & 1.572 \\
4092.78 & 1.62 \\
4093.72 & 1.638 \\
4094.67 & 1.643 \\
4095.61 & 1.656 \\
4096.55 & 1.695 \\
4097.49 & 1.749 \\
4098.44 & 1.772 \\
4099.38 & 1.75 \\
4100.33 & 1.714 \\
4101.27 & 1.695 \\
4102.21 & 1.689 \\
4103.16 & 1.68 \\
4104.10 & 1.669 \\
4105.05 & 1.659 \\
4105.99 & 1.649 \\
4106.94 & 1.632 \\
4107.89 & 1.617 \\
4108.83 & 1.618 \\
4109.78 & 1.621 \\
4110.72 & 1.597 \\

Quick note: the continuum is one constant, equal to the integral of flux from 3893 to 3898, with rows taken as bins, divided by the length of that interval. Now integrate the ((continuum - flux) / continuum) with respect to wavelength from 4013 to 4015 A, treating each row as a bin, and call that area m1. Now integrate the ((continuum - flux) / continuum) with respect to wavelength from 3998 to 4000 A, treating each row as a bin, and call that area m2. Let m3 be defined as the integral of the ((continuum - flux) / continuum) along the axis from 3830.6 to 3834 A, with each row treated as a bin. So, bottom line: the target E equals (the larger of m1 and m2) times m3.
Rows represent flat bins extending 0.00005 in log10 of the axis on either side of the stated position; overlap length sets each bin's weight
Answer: 0.06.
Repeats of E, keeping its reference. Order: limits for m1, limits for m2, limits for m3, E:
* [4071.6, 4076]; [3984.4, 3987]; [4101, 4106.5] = 0.33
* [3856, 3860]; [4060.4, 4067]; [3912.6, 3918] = 0.60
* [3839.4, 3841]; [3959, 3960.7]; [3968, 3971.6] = -0.03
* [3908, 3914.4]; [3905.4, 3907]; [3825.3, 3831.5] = 0.04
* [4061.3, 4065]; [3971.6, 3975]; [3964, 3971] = -0.42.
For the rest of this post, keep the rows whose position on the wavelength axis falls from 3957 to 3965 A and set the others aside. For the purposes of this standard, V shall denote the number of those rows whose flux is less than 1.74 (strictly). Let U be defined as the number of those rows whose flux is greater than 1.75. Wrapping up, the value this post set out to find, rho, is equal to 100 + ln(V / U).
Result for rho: 101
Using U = 3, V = 6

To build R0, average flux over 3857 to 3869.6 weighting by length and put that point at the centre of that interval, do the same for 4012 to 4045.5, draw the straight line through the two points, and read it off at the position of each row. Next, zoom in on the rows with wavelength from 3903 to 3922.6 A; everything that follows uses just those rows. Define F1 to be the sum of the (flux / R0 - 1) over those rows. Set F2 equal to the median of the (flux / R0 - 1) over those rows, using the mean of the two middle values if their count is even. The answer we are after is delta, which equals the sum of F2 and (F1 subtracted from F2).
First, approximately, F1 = -3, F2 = -0.13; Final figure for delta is 3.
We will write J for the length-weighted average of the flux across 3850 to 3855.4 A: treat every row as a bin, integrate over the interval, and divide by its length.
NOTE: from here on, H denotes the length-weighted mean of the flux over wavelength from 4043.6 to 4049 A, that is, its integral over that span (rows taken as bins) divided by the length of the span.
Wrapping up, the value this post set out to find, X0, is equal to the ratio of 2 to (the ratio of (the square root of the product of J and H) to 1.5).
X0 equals 1.9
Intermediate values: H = 1.4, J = 1.79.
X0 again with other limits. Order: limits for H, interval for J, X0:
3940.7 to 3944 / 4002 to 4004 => 2.0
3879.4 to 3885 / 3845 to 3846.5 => 1.6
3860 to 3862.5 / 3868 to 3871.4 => 1.4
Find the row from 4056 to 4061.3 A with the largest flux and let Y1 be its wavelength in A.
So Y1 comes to 4060.86 A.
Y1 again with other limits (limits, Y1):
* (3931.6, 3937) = 3932.04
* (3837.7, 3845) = 3844.31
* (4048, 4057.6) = 4055.26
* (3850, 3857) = 3854.95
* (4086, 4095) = 4094.67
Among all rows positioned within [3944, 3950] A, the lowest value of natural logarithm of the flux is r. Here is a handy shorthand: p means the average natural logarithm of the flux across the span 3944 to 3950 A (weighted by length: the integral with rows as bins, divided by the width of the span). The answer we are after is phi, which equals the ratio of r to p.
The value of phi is 0.97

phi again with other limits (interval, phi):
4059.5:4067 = 0.89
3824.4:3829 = 1.00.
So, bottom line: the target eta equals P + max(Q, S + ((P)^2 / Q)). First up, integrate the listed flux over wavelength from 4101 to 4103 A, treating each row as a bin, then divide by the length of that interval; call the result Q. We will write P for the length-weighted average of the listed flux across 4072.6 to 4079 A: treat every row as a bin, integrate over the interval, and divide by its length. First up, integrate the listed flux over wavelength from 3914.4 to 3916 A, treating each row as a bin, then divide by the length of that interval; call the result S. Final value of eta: 4.5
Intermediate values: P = 1.52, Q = 1.69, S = 1.65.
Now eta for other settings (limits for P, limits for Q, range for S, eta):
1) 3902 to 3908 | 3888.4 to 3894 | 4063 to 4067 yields 4.7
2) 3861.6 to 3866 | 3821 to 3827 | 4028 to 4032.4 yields 6.2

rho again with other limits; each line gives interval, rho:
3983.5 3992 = 99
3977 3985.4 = 101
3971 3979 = 100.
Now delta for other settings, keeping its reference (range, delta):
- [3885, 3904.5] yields 2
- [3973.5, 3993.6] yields -4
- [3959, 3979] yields -2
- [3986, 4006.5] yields -2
